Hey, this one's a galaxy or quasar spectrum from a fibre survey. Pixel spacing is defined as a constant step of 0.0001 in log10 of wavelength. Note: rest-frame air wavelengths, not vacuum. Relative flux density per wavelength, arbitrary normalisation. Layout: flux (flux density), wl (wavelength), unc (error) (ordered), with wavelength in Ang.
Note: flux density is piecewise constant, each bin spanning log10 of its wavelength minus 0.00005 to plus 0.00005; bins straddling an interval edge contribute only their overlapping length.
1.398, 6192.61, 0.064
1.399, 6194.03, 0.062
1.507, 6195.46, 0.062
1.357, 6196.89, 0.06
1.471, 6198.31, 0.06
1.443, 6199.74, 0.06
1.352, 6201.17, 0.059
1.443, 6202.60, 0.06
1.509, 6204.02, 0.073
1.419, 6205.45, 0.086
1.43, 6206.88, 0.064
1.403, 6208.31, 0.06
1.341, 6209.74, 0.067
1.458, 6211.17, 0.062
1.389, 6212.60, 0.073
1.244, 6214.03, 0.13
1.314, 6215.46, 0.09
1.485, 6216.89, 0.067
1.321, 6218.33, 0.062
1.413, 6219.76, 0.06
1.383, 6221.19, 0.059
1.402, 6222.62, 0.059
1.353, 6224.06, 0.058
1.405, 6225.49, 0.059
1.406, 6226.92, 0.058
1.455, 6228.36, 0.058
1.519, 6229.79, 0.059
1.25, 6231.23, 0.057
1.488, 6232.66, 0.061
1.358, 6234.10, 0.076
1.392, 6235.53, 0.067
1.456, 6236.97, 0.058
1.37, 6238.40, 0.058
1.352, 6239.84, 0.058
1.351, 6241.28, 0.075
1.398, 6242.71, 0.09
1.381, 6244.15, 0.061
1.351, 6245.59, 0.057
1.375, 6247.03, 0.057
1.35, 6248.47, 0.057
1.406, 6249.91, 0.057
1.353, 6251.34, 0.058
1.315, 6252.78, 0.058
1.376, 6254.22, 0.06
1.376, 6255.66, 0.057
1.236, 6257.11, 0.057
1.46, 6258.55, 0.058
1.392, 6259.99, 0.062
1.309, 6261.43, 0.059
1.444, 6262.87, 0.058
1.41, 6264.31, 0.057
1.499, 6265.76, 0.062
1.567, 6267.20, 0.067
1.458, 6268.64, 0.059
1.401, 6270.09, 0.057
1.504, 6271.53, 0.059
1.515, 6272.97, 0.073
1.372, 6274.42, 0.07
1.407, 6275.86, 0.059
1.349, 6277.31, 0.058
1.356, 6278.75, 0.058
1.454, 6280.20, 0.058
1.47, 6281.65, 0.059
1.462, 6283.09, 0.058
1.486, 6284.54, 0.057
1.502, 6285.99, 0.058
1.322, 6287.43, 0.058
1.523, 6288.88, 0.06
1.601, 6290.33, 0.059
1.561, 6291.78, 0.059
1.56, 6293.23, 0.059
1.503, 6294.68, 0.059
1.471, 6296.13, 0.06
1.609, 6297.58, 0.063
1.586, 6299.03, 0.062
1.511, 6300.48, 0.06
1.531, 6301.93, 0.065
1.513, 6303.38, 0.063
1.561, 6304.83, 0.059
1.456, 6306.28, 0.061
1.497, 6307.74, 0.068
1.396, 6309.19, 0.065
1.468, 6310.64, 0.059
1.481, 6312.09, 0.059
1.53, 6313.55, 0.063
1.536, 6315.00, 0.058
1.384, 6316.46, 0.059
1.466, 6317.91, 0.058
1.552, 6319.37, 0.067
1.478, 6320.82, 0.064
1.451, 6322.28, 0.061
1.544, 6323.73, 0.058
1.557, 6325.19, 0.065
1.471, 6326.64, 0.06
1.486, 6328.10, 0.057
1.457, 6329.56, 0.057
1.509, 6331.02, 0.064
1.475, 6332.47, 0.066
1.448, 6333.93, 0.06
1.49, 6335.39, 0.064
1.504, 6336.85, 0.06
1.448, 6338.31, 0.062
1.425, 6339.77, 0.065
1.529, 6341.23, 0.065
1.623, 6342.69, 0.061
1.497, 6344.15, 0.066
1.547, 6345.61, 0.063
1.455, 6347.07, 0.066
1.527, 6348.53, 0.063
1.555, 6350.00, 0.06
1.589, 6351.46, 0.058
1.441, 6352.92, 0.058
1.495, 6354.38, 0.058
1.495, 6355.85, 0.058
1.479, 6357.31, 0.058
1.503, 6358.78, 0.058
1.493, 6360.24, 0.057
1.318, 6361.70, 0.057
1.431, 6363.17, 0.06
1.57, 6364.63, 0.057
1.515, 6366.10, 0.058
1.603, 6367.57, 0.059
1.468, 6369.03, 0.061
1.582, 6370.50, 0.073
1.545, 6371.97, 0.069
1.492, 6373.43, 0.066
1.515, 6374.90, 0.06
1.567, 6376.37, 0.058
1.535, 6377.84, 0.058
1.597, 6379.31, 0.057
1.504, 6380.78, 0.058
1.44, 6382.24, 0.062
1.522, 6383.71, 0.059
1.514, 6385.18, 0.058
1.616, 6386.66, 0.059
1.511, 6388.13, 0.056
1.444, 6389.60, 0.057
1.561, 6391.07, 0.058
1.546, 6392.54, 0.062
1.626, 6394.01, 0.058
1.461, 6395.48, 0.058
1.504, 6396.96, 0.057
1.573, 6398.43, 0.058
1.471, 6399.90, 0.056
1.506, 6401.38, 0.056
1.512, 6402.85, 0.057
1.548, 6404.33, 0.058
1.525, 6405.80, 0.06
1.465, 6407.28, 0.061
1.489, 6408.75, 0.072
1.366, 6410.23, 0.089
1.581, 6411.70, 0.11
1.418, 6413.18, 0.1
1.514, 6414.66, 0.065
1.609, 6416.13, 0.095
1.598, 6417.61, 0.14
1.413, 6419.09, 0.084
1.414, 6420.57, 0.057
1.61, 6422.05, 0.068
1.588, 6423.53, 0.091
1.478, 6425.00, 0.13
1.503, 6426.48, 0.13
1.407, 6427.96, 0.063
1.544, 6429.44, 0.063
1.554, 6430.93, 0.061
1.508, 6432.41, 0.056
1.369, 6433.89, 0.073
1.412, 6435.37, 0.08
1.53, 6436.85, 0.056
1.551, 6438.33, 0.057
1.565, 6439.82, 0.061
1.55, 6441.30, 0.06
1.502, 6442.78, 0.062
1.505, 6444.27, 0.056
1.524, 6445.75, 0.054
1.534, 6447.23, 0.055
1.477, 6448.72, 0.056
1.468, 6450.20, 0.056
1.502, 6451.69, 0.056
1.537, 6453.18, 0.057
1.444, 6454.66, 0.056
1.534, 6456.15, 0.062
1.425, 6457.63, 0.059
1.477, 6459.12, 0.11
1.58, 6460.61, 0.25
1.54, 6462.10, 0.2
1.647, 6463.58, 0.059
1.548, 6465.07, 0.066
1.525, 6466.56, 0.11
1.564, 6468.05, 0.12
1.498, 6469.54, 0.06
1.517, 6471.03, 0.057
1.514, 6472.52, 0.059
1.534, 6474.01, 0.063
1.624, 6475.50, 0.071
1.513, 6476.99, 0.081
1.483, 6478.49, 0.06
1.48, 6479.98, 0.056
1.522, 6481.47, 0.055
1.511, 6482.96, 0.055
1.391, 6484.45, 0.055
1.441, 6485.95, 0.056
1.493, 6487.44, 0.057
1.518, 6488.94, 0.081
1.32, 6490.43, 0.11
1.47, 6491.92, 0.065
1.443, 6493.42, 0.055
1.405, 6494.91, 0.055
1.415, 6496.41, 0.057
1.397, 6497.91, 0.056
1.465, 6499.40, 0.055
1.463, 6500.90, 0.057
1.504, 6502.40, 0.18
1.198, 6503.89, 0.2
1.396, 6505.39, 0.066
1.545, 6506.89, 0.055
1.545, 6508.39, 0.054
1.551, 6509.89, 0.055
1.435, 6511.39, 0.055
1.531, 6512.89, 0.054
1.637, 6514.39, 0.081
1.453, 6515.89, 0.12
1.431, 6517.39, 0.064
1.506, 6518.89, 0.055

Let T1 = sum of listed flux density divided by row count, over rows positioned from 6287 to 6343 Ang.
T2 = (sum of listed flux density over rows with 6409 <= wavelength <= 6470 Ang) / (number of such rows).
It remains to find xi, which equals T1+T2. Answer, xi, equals 3.010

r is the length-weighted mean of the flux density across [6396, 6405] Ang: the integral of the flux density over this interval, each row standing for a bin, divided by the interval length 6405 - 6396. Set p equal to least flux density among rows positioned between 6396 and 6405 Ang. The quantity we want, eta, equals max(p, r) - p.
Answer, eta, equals 0.05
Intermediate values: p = 1.471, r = 1.52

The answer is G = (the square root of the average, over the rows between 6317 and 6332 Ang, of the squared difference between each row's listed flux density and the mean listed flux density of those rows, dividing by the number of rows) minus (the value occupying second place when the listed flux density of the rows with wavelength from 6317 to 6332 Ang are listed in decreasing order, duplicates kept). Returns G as -1.514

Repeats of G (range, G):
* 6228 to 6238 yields -1.403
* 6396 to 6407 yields -1.517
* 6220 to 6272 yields -1.450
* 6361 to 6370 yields -1.476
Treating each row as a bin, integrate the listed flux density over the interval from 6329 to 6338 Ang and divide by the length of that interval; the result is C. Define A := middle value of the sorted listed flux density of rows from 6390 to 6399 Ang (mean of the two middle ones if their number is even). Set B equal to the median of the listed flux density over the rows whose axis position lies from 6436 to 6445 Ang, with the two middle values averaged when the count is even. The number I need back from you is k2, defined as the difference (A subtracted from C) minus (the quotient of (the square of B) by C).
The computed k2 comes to -1.68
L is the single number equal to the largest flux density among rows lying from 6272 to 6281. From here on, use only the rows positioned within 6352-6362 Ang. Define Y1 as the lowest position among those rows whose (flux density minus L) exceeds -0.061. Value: 6354.38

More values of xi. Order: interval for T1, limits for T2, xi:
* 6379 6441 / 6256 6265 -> 2.886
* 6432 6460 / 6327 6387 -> 3.003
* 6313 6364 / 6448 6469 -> 3.010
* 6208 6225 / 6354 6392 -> 2.888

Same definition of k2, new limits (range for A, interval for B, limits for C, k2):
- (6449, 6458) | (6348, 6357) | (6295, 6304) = -1.44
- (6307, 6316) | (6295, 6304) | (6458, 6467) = -1.44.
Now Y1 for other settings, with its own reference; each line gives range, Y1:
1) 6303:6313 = 6303.38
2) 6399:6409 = 6399.90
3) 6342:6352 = 6342.69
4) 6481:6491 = 6481.47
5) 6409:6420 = 6411.70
